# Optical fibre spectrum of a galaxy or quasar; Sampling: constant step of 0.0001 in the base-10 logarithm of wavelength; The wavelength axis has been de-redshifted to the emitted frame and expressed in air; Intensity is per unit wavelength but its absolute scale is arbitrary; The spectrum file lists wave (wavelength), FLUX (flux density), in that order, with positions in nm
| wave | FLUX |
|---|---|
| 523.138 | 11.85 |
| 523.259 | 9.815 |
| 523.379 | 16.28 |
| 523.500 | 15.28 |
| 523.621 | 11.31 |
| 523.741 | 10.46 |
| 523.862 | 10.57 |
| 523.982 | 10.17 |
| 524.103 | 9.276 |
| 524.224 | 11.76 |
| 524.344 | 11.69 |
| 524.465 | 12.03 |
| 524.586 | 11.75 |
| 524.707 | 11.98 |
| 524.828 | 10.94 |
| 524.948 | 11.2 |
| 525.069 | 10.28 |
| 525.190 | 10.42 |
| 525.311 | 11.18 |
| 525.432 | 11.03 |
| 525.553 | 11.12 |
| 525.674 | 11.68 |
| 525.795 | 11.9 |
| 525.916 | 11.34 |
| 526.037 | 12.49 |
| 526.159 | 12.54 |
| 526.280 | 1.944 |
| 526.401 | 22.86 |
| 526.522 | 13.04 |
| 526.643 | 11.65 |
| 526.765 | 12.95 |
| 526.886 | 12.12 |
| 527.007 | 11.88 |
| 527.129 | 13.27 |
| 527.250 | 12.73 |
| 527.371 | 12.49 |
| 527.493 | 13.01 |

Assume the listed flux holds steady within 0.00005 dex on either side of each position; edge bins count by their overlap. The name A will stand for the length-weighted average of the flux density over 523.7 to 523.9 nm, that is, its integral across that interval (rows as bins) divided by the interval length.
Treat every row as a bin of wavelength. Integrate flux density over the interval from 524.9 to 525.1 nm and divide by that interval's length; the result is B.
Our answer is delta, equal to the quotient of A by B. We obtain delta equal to 0.97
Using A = 10.5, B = 10.8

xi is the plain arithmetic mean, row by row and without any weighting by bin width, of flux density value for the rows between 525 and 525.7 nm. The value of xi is 11.0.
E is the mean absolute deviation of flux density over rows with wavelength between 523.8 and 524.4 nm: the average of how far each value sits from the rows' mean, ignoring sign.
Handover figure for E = 0.8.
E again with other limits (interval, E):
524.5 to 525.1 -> 0.5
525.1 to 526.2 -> 0.6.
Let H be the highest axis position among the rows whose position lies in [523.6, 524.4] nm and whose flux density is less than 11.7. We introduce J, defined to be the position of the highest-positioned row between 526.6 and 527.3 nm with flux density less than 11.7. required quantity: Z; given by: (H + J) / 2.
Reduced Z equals 525.49 nm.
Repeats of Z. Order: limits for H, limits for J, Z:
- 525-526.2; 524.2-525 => 525.43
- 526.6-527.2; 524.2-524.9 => 525.74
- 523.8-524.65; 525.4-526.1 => 525.13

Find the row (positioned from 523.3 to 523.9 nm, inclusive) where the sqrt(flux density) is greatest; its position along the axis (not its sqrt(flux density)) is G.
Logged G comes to 523.379 nm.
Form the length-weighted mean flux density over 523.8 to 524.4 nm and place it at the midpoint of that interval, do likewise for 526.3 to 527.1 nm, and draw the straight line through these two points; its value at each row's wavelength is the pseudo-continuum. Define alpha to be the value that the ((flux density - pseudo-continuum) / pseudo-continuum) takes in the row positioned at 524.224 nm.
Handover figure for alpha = 0.087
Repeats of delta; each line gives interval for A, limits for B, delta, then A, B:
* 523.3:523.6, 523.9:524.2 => 1.47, 14.8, 10.0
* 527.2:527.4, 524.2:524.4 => 1.08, 12.6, 11.8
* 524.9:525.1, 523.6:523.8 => 0.99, 10.8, 10.8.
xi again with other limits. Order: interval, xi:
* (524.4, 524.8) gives 11.9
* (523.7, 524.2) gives 10.1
